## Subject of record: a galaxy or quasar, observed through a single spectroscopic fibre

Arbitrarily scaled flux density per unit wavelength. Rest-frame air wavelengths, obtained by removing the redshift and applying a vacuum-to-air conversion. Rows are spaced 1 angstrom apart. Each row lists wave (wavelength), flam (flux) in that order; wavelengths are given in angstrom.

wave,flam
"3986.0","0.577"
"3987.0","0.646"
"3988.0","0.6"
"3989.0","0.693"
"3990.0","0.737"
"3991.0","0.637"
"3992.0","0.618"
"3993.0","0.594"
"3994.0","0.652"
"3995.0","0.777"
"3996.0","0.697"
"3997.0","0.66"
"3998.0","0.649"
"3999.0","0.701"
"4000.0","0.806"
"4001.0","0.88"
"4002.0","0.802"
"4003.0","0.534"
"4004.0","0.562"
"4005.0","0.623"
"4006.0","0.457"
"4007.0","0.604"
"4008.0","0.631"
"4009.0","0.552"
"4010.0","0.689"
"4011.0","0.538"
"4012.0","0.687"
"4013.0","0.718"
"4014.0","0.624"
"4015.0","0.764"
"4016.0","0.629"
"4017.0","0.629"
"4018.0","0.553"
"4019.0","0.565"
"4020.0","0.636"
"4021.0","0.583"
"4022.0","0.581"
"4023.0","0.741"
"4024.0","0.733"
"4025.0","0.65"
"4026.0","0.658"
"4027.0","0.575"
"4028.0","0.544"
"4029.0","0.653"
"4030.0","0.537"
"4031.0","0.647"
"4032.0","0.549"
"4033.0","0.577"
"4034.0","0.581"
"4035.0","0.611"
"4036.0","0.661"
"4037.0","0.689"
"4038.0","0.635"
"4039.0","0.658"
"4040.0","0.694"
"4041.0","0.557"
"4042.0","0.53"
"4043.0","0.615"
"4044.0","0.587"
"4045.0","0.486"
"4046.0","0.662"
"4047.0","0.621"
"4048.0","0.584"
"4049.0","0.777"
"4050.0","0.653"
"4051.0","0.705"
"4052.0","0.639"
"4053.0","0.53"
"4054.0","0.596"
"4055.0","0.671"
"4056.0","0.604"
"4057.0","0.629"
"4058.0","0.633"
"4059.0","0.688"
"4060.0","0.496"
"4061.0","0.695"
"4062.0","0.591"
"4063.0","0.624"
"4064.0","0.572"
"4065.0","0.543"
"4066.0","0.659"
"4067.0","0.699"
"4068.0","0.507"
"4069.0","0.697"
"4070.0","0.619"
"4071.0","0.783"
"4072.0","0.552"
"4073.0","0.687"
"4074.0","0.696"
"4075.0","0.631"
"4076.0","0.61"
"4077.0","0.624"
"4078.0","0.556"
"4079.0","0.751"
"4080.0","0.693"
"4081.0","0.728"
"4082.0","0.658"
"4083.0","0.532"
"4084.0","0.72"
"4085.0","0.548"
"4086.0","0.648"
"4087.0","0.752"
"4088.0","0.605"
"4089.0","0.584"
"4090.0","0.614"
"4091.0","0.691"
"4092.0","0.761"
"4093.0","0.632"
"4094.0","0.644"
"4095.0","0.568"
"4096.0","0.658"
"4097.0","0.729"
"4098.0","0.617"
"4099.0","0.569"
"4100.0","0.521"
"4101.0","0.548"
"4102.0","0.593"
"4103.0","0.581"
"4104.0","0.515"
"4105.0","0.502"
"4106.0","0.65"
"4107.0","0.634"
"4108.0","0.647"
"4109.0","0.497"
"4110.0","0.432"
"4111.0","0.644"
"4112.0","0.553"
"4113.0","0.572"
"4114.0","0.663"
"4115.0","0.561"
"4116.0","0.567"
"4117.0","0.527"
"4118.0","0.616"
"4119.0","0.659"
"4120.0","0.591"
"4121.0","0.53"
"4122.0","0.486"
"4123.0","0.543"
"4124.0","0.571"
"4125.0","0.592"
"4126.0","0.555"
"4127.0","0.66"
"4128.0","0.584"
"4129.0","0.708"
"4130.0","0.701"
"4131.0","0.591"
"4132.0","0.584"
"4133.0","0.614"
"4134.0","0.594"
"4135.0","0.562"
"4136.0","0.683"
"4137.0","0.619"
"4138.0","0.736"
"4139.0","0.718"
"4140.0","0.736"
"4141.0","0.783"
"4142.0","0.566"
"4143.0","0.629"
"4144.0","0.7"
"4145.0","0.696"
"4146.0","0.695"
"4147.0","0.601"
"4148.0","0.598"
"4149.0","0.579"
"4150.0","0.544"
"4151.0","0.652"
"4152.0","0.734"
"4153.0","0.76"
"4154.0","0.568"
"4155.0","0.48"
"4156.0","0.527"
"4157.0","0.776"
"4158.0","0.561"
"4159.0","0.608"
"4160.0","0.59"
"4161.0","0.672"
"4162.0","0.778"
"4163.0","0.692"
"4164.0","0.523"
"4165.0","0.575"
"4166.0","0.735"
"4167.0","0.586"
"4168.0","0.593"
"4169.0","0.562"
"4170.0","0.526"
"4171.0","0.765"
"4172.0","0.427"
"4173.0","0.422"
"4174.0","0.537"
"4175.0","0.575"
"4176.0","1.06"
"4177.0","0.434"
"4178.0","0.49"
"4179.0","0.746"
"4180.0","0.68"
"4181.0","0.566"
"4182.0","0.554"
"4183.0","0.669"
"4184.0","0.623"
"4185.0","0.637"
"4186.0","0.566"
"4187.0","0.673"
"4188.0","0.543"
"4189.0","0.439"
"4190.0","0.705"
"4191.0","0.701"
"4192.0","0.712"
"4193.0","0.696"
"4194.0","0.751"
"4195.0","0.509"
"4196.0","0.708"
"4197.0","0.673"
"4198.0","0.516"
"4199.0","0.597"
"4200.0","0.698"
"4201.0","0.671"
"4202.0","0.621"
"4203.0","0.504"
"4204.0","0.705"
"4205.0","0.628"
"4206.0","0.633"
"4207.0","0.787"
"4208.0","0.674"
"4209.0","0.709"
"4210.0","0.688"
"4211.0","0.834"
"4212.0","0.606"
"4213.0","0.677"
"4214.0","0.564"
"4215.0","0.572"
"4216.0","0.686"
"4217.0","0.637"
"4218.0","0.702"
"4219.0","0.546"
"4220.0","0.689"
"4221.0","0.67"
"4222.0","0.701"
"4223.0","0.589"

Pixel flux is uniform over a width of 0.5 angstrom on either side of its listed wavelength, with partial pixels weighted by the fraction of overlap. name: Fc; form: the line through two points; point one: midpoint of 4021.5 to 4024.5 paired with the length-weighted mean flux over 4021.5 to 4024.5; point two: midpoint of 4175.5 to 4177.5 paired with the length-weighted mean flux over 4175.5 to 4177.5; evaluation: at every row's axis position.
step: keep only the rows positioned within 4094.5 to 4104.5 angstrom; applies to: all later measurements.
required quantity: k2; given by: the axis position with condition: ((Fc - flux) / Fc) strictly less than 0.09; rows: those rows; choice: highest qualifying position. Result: 4097.0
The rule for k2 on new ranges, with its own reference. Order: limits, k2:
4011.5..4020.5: 4020.0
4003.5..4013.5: 4013.0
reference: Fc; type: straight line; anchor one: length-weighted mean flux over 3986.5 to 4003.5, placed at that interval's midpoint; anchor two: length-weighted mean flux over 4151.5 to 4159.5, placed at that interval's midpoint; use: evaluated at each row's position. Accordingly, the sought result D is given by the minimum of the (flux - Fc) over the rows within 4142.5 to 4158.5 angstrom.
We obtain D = -0.15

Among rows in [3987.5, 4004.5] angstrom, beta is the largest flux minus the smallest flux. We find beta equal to 0.346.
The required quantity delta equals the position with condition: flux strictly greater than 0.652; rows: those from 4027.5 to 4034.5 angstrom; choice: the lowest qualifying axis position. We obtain 4029.0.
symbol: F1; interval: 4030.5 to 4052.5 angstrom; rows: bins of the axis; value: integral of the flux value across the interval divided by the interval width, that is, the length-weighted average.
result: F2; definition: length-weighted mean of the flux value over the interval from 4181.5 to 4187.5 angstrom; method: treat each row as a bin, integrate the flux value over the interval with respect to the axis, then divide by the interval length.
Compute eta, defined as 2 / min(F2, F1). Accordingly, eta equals 3.22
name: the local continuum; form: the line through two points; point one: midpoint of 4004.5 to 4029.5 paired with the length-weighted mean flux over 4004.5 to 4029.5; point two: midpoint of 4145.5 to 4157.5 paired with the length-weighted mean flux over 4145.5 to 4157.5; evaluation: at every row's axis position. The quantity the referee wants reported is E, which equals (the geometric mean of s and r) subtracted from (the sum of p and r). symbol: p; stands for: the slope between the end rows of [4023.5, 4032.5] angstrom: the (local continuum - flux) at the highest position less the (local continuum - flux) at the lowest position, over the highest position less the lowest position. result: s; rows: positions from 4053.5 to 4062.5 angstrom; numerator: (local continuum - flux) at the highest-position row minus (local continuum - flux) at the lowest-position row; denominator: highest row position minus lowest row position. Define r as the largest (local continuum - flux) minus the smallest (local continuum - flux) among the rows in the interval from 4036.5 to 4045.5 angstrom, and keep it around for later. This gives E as 0.22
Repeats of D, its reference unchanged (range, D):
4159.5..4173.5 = -0.20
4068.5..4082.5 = -0.11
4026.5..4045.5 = -0.18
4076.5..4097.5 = -0.12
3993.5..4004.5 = -0.15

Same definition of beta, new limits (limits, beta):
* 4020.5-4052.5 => 0.291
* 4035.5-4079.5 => 0.297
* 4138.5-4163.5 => 0.303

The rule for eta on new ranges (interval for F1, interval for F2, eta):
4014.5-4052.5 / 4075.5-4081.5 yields 3.20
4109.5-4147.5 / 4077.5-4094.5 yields 3.24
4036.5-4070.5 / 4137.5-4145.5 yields 3.22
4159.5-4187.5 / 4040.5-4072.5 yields 3.25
